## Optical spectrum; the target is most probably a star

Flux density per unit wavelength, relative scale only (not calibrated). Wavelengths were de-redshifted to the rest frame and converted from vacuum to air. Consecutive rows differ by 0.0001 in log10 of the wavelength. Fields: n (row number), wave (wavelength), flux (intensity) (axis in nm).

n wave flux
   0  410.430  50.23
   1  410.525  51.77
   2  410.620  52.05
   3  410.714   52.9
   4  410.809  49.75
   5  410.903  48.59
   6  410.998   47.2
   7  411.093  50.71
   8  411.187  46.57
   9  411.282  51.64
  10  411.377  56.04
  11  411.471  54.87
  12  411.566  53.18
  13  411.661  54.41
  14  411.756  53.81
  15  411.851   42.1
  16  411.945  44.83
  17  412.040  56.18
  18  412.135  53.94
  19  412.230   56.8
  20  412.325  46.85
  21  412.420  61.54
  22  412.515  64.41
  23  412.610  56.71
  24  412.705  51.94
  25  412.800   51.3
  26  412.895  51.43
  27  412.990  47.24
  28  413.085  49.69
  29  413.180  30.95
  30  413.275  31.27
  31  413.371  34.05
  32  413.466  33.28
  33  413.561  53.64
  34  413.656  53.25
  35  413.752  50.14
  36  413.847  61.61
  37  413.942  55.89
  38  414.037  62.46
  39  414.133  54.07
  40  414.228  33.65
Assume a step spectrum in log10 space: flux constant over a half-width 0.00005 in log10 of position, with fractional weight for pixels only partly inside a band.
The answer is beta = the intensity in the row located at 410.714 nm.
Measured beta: 52.9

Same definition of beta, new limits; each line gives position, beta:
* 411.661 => 54.41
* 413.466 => 33.28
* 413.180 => 30.95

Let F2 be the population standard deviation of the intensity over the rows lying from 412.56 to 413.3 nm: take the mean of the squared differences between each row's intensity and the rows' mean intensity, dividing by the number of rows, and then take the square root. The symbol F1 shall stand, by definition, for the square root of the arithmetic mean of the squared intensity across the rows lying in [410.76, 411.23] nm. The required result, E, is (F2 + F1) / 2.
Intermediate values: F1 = 48.6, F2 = 9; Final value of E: 28.9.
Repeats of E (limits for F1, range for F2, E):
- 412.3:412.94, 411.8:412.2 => 30.6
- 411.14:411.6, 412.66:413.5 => 30.8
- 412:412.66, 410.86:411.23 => 29.2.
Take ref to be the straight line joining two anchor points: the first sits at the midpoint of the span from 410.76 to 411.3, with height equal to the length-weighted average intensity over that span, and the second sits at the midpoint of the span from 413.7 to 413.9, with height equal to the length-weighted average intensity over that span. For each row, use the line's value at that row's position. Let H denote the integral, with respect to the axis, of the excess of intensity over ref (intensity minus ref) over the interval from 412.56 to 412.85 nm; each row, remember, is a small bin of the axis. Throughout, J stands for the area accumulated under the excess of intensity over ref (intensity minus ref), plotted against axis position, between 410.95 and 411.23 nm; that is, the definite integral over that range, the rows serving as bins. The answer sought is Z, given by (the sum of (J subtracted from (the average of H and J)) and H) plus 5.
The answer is 5.3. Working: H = 0.09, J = -0.3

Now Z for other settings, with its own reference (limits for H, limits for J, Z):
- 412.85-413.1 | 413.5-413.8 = 4.0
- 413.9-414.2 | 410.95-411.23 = 4.9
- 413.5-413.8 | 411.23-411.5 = 2.7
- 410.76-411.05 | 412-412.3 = 4.5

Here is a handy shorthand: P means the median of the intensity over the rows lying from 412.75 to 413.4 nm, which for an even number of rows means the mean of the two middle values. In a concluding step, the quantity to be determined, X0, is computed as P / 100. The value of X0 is 0.47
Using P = 47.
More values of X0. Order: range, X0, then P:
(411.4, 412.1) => 0.54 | 54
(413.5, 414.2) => 0.54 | 54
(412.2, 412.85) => 0.57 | 57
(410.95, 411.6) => 0.52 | 52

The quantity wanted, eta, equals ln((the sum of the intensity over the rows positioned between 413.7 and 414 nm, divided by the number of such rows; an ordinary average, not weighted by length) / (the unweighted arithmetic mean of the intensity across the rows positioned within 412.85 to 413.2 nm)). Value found 0.22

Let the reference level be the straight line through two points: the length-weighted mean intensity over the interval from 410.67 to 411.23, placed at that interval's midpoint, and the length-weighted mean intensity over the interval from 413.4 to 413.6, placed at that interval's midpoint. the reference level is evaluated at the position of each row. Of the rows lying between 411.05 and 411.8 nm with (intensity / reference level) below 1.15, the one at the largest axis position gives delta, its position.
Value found 411.756 nm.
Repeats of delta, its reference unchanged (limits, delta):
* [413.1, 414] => 413.466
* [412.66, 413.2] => 413.180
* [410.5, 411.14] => 411.093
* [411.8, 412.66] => 412.325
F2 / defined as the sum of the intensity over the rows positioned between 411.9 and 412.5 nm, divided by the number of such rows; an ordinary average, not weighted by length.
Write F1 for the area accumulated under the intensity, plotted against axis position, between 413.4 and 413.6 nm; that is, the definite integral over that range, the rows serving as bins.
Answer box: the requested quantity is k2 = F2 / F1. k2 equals 6.3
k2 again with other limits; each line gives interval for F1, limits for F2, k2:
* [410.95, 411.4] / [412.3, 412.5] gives 2.4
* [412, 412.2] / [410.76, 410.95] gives 4.5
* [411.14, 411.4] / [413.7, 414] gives 4.2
